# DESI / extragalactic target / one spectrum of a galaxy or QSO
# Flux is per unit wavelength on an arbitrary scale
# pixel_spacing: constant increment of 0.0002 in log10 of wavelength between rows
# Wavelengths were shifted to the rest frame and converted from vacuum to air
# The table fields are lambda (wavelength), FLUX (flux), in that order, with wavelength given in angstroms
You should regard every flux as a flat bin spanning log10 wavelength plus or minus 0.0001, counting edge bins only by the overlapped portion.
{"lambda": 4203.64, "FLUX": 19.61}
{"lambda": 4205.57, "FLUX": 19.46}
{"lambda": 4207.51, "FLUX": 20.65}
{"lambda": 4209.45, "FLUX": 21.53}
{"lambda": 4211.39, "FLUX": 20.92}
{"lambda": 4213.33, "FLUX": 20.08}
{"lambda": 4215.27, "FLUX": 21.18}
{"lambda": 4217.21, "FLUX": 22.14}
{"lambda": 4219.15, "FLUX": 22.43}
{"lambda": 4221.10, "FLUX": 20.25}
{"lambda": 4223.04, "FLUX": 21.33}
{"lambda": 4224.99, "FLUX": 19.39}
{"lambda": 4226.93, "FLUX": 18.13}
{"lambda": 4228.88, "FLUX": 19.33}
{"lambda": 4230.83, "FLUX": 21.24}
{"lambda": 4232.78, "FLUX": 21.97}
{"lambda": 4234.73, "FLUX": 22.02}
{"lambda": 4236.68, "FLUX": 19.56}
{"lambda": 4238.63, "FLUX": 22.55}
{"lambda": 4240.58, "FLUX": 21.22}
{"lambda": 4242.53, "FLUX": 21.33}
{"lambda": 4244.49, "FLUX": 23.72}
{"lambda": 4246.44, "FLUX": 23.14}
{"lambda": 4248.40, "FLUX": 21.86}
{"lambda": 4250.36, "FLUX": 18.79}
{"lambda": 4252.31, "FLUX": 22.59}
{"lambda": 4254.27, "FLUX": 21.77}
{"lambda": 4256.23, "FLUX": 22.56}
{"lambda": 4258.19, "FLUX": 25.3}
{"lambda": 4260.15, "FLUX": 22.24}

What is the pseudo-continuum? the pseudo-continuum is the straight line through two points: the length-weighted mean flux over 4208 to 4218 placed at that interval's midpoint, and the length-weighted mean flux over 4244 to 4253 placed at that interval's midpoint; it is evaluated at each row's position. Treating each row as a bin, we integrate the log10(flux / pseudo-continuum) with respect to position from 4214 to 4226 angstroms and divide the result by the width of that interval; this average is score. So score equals -0.005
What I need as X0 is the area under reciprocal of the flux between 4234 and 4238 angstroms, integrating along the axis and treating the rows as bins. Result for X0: 0.193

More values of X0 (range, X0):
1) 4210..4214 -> 0.194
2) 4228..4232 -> 0.196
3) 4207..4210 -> 0.142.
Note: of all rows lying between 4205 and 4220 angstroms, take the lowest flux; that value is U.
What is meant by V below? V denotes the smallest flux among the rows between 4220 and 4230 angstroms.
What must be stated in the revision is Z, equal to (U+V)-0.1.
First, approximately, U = 19.46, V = 18.13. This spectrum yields 37.5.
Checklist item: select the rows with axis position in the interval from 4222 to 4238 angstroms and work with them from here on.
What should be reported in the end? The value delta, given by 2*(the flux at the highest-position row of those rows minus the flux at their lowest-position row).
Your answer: -4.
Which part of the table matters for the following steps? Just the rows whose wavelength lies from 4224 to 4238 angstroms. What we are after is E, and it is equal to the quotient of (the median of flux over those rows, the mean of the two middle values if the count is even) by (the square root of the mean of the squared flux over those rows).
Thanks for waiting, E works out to 0.964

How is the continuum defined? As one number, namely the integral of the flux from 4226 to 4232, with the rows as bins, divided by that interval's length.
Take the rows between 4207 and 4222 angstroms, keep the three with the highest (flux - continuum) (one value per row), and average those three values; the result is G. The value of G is 2.4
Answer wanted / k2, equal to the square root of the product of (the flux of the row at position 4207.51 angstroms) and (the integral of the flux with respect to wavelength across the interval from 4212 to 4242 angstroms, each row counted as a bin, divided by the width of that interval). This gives 20.8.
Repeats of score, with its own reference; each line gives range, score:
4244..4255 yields -0.002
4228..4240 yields -0.010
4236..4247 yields 0.003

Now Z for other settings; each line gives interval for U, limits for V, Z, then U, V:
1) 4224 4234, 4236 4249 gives 37.6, 18.13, 19.56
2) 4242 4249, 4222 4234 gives 39.4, 21.33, 18.13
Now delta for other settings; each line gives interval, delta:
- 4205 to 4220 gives 6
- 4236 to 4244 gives 4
